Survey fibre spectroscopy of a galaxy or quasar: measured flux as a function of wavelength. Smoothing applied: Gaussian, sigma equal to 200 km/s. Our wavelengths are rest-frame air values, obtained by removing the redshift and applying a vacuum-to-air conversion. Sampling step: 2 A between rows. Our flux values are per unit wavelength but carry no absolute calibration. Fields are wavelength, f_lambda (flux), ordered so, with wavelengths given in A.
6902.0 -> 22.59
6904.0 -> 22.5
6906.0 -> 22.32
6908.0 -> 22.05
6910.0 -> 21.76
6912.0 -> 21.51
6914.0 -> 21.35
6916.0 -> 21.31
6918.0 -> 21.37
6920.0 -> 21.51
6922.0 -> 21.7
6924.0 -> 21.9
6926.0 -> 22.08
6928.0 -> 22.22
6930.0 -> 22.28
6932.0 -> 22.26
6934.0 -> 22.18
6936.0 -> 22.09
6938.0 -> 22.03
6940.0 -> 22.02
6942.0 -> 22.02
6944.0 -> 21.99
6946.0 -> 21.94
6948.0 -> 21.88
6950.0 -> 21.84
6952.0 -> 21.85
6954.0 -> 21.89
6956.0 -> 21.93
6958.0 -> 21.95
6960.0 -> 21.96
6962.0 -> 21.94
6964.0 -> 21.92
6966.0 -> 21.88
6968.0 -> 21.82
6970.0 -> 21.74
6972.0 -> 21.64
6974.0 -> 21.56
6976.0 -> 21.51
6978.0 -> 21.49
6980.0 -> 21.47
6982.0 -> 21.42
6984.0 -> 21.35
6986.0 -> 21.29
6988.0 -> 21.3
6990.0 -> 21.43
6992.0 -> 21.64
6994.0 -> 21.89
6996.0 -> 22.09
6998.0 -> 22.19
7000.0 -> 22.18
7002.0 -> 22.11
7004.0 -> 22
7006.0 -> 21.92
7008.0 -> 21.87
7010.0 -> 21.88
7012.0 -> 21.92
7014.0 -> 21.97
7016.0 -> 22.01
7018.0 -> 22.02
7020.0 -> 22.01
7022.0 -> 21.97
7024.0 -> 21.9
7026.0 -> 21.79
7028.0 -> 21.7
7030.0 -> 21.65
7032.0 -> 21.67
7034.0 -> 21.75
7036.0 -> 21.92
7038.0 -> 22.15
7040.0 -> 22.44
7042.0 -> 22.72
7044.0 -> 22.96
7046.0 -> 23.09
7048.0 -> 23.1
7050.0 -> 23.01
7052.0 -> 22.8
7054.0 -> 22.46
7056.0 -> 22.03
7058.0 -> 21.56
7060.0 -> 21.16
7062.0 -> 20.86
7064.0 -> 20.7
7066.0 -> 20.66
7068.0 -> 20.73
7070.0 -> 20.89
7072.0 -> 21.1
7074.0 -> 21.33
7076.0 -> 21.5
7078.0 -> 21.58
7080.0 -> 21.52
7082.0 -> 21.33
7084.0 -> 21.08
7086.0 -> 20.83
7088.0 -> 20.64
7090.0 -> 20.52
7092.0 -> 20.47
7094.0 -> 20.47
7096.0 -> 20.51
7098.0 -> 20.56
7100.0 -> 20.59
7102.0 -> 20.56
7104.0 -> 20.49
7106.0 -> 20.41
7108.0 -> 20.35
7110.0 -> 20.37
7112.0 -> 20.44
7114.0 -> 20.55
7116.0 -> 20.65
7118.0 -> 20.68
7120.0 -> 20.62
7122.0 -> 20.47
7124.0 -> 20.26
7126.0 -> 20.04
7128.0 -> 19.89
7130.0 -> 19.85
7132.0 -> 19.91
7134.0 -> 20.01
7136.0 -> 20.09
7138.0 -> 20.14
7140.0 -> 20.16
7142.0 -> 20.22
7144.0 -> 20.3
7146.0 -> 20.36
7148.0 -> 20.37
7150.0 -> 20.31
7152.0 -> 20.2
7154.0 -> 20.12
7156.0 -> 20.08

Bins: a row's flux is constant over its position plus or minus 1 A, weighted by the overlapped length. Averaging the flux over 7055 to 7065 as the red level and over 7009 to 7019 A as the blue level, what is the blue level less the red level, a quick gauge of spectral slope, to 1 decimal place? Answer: 0.7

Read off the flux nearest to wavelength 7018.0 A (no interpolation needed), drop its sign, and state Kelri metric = 22.0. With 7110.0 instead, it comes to 20.4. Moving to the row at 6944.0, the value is 22.0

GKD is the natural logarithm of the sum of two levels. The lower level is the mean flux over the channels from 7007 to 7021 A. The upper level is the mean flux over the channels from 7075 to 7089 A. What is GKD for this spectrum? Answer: 3.77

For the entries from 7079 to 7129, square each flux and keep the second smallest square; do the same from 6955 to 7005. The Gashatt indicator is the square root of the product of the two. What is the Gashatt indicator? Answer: 427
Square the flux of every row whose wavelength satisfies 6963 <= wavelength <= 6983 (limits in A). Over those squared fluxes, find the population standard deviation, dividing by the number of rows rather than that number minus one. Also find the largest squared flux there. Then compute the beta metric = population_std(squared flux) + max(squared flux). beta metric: 488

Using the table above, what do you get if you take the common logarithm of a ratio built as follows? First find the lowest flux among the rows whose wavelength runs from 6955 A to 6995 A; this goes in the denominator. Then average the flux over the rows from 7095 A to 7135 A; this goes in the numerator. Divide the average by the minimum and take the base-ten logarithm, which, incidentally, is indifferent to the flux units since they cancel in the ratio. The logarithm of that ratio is -0.019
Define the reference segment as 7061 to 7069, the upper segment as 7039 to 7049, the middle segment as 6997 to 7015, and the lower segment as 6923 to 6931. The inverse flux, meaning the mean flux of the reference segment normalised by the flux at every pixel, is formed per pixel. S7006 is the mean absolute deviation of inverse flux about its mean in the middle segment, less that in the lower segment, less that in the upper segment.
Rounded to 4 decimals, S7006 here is -0.0101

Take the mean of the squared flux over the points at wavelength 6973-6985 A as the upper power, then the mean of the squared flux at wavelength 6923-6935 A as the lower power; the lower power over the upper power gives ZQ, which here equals 1.07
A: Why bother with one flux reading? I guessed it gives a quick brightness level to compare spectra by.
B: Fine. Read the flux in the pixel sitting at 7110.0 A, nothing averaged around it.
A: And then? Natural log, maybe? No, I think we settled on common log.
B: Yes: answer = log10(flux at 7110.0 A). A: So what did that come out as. 1.31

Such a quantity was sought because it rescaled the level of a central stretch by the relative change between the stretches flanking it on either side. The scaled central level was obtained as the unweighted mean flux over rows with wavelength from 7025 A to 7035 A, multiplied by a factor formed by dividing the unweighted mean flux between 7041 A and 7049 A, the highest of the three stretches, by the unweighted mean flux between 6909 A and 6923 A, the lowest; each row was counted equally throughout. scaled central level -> 23.2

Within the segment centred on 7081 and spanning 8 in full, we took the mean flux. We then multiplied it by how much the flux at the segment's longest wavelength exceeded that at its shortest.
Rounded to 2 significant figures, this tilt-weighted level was -11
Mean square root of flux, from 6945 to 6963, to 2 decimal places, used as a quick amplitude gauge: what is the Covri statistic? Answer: 4.68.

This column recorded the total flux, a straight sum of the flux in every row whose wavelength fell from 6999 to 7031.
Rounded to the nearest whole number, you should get 351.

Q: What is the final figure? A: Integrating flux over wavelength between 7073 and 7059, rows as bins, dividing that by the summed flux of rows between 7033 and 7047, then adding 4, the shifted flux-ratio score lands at 5.86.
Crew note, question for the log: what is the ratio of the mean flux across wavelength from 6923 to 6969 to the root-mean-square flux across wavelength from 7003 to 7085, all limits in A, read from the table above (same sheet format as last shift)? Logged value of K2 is 1.01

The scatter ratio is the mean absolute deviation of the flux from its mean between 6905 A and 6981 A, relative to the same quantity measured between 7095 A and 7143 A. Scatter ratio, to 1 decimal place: 1.0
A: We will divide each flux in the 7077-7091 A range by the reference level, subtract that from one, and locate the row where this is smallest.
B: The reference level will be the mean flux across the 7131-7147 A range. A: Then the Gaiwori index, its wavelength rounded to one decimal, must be 7078.0 A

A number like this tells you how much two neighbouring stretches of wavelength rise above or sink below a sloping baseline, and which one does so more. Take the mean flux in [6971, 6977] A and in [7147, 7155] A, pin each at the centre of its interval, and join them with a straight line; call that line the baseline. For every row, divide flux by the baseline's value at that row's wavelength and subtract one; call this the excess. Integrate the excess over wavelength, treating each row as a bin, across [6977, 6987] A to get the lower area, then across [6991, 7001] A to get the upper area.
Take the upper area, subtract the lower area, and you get 0.33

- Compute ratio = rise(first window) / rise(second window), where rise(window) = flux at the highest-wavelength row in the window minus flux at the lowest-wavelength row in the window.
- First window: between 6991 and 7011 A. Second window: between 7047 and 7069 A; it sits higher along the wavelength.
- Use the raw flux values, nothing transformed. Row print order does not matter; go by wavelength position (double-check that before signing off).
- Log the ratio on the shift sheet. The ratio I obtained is -0.10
